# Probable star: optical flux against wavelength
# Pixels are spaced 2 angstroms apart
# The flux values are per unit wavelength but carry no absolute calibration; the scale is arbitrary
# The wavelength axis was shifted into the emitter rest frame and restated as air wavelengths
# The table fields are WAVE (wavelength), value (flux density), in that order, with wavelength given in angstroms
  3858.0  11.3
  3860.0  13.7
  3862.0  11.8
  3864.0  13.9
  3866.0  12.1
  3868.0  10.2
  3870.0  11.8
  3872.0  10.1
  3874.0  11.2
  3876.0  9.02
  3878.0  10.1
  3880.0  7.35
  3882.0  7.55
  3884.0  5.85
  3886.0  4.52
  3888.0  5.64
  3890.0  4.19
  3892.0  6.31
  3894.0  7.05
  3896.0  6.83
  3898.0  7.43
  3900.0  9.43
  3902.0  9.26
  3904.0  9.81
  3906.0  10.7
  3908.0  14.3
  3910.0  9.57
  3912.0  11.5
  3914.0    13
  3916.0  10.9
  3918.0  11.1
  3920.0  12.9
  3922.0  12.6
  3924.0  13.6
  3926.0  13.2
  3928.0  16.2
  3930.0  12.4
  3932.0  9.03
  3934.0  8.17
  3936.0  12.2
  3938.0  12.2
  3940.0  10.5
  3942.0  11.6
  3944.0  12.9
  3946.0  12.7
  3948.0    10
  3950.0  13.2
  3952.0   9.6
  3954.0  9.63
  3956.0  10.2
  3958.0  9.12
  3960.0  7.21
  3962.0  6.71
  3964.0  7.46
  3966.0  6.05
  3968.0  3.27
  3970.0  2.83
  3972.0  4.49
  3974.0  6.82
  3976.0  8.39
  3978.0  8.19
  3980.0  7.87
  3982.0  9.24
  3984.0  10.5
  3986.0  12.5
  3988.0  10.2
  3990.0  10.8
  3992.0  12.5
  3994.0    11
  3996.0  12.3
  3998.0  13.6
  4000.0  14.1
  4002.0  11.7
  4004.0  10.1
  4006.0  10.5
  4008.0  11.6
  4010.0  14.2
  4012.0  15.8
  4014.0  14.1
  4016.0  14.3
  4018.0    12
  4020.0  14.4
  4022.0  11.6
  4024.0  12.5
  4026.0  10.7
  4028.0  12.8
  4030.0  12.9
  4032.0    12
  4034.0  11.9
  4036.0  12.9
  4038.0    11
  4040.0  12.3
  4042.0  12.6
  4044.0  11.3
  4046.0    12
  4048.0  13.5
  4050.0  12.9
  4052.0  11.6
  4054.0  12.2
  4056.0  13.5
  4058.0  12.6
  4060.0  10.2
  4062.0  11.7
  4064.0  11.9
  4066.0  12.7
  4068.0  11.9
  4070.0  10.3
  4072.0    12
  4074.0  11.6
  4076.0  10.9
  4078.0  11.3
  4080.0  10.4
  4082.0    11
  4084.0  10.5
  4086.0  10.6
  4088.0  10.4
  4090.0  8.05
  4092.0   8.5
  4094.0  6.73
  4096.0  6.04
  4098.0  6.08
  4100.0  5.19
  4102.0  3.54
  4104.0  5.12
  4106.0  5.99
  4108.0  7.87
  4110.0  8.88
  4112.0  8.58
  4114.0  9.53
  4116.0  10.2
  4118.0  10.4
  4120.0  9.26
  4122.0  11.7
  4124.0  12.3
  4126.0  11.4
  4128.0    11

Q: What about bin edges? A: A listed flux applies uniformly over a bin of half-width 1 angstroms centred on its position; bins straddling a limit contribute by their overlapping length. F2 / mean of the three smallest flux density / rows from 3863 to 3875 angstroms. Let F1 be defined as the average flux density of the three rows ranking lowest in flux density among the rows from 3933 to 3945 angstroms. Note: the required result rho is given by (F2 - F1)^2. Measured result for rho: 0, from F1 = 10.1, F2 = 10.5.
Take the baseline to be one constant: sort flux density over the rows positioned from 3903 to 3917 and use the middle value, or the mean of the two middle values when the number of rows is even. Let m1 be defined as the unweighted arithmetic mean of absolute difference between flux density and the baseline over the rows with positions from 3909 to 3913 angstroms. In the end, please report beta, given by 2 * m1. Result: 1.9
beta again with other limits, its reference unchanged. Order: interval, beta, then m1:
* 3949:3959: 2.9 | 1.5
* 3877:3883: 5.1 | 2.6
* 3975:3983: 5.0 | 2.5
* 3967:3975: 13.1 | 6.5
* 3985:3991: 1.6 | 0.8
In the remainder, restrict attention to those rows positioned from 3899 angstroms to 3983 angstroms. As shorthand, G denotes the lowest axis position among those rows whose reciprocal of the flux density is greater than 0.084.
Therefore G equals 3900.0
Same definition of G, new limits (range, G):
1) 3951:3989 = 3952.0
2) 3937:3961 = 3940.0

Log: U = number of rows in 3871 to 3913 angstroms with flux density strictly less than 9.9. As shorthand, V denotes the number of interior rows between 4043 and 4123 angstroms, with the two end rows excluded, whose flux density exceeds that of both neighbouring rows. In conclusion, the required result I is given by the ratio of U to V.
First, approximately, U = 15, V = 11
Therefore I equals 1.4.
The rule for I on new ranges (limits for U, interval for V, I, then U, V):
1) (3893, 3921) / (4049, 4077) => 2.3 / 7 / 3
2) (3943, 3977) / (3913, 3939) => 4.0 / 12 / 3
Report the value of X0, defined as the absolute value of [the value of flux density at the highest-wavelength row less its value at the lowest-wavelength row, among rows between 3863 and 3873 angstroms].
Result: 3.8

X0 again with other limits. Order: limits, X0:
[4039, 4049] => 1.2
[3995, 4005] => 2.2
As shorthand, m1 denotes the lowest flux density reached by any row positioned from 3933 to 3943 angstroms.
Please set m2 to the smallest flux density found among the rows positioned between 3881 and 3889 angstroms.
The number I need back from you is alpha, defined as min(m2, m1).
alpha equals 4.5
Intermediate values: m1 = 8.17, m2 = 4.52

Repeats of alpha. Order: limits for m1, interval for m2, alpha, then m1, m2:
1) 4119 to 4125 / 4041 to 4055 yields 9.3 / 9.26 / 11.3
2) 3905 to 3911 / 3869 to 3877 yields 9.0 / 9.57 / 9.02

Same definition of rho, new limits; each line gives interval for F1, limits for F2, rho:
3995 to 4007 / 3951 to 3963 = 10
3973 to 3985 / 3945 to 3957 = 4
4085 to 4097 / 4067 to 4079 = 15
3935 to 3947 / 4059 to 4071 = 0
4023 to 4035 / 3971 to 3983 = 26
